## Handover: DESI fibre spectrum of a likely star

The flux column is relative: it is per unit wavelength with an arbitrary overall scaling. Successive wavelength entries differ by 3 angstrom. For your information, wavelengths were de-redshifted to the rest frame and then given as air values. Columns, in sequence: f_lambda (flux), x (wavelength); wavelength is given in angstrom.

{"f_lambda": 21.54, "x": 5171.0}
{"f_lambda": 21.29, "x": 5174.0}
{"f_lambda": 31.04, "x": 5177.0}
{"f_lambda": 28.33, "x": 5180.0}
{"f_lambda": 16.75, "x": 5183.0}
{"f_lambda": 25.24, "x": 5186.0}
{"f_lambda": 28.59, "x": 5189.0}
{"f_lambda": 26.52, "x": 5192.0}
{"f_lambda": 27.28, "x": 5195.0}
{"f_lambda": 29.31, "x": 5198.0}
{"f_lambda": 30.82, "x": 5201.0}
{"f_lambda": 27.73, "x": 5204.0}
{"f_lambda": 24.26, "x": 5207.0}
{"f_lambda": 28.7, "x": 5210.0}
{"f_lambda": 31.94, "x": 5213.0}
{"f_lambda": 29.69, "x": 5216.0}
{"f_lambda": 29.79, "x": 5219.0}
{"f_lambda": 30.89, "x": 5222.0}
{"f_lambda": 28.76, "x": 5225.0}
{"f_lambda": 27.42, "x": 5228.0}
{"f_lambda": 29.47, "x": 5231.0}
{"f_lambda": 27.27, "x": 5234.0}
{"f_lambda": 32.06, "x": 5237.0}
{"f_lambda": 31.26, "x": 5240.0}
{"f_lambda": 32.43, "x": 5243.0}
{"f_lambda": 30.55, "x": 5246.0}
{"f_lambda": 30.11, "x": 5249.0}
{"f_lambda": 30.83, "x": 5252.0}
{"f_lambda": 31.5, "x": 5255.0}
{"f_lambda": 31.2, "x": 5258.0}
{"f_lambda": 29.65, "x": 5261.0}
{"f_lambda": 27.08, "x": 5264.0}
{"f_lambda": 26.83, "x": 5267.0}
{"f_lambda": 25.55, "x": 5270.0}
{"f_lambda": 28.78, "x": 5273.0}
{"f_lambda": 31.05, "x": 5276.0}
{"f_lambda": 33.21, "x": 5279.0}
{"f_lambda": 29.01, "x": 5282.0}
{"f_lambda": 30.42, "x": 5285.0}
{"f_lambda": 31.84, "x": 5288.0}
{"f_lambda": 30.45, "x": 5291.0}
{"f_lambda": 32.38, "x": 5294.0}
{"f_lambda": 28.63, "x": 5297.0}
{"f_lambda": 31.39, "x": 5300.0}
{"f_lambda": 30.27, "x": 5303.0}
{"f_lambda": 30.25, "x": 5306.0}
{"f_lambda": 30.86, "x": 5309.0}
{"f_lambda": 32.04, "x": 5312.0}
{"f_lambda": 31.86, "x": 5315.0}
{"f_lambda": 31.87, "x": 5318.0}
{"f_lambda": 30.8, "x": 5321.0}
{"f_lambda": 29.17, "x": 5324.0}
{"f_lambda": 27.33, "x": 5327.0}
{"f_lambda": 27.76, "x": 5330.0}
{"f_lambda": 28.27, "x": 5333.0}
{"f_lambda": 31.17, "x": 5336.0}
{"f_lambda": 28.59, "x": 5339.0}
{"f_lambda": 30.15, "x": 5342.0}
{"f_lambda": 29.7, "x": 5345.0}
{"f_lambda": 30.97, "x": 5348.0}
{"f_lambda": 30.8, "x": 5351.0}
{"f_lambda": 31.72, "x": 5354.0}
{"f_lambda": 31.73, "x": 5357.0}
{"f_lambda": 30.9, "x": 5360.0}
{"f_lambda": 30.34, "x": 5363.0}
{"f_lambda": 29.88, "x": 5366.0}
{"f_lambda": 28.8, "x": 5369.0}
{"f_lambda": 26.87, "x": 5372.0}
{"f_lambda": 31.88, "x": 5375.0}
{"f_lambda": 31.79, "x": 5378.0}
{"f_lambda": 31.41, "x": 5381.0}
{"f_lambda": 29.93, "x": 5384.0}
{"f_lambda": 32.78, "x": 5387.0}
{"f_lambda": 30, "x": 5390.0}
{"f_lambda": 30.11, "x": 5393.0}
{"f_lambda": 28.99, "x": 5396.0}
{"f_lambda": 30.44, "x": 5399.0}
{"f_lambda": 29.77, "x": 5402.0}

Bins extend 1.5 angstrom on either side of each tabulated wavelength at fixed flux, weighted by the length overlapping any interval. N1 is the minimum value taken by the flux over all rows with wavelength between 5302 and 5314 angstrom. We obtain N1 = 30.25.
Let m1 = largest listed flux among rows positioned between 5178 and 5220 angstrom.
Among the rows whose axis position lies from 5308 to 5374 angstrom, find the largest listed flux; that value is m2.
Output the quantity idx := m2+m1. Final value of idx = 64.0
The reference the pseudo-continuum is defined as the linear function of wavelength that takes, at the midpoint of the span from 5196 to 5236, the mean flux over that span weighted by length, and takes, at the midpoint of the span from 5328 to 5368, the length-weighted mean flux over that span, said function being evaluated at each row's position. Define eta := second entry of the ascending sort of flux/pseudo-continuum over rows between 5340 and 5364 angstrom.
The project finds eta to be 1.00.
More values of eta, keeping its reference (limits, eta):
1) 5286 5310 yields 1.02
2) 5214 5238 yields 0.94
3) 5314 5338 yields 0.93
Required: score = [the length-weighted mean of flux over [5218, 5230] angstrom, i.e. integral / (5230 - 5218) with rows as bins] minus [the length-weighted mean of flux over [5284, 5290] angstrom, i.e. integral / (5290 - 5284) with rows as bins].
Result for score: -2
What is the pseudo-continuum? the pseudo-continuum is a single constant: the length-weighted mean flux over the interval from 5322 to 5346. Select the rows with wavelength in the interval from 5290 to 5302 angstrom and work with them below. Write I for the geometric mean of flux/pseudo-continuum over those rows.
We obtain 1.06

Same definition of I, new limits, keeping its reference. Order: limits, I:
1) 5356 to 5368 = 1.06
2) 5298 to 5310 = 1.06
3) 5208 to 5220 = 1.03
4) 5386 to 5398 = 1.05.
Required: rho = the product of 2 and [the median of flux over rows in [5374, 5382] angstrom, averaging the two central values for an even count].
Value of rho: 63.6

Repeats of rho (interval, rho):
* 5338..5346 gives 59.4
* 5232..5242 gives 62.5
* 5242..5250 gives 61.1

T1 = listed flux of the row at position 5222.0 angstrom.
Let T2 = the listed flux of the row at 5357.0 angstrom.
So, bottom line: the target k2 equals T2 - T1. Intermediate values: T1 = 30.89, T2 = 31.73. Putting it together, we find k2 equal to 1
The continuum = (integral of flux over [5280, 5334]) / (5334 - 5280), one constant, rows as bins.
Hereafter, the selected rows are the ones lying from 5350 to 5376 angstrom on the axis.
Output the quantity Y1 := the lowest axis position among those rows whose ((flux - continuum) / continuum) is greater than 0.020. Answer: 5354.0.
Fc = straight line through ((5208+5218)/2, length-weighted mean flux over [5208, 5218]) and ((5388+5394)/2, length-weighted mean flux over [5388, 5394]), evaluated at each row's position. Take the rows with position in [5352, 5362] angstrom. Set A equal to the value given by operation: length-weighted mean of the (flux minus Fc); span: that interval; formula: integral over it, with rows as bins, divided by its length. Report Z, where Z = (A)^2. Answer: 1.4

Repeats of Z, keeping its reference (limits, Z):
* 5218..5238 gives 0.3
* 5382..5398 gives 0.0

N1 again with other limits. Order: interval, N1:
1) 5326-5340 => 27.33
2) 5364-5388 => 26.87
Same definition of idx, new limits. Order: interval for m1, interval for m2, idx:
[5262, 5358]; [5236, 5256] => 65.6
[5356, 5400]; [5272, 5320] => 66.0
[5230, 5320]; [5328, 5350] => 64.4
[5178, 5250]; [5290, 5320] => 64.8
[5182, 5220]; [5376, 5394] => 64.7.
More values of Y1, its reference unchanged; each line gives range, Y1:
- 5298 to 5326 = 5300.0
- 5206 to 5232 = 5213.0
